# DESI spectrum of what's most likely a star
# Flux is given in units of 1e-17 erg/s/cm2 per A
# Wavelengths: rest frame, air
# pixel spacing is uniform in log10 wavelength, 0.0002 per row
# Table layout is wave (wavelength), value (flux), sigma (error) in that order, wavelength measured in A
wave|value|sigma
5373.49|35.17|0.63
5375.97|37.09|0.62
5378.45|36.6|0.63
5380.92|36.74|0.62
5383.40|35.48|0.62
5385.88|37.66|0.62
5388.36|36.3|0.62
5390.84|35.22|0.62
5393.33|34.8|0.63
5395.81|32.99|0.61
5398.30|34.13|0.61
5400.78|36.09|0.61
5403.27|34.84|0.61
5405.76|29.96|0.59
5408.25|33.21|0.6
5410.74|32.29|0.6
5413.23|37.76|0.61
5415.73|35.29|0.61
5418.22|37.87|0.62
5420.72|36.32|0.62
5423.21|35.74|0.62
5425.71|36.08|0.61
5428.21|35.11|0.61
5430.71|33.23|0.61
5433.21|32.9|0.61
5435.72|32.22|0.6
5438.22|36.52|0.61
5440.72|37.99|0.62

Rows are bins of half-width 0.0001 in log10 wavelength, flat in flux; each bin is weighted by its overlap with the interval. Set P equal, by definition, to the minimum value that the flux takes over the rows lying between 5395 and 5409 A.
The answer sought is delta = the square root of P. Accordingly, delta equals 5.5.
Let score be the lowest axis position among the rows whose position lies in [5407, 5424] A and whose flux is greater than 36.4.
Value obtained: 5413.23 A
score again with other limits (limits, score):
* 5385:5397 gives 5385.88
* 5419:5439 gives 5438.22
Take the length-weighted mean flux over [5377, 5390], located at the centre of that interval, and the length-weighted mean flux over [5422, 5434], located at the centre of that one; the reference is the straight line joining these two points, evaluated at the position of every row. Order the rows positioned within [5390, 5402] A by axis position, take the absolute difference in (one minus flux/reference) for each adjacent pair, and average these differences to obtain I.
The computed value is 0.04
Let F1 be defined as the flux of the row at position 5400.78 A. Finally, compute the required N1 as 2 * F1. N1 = 72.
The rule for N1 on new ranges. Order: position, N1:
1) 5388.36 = 73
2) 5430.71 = 66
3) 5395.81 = 66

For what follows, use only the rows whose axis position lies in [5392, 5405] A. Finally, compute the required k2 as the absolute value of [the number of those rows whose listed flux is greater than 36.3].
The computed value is 0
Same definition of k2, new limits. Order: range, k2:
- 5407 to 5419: 2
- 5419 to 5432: 1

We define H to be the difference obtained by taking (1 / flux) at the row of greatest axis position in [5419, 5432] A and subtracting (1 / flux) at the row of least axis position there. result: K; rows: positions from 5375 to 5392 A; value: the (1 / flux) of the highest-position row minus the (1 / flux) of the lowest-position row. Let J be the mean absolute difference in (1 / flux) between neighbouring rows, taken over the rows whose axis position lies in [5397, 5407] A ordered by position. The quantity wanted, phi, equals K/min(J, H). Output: 0.6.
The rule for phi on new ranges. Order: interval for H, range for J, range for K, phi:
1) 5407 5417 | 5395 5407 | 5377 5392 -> -0.6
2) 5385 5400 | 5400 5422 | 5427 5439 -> -0.5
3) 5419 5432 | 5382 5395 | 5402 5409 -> 1.5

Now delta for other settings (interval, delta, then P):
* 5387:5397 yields 5.7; 32.99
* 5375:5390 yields 6.0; 35.48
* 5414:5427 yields 5.9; 35.29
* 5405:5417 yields 5.5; 29.96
